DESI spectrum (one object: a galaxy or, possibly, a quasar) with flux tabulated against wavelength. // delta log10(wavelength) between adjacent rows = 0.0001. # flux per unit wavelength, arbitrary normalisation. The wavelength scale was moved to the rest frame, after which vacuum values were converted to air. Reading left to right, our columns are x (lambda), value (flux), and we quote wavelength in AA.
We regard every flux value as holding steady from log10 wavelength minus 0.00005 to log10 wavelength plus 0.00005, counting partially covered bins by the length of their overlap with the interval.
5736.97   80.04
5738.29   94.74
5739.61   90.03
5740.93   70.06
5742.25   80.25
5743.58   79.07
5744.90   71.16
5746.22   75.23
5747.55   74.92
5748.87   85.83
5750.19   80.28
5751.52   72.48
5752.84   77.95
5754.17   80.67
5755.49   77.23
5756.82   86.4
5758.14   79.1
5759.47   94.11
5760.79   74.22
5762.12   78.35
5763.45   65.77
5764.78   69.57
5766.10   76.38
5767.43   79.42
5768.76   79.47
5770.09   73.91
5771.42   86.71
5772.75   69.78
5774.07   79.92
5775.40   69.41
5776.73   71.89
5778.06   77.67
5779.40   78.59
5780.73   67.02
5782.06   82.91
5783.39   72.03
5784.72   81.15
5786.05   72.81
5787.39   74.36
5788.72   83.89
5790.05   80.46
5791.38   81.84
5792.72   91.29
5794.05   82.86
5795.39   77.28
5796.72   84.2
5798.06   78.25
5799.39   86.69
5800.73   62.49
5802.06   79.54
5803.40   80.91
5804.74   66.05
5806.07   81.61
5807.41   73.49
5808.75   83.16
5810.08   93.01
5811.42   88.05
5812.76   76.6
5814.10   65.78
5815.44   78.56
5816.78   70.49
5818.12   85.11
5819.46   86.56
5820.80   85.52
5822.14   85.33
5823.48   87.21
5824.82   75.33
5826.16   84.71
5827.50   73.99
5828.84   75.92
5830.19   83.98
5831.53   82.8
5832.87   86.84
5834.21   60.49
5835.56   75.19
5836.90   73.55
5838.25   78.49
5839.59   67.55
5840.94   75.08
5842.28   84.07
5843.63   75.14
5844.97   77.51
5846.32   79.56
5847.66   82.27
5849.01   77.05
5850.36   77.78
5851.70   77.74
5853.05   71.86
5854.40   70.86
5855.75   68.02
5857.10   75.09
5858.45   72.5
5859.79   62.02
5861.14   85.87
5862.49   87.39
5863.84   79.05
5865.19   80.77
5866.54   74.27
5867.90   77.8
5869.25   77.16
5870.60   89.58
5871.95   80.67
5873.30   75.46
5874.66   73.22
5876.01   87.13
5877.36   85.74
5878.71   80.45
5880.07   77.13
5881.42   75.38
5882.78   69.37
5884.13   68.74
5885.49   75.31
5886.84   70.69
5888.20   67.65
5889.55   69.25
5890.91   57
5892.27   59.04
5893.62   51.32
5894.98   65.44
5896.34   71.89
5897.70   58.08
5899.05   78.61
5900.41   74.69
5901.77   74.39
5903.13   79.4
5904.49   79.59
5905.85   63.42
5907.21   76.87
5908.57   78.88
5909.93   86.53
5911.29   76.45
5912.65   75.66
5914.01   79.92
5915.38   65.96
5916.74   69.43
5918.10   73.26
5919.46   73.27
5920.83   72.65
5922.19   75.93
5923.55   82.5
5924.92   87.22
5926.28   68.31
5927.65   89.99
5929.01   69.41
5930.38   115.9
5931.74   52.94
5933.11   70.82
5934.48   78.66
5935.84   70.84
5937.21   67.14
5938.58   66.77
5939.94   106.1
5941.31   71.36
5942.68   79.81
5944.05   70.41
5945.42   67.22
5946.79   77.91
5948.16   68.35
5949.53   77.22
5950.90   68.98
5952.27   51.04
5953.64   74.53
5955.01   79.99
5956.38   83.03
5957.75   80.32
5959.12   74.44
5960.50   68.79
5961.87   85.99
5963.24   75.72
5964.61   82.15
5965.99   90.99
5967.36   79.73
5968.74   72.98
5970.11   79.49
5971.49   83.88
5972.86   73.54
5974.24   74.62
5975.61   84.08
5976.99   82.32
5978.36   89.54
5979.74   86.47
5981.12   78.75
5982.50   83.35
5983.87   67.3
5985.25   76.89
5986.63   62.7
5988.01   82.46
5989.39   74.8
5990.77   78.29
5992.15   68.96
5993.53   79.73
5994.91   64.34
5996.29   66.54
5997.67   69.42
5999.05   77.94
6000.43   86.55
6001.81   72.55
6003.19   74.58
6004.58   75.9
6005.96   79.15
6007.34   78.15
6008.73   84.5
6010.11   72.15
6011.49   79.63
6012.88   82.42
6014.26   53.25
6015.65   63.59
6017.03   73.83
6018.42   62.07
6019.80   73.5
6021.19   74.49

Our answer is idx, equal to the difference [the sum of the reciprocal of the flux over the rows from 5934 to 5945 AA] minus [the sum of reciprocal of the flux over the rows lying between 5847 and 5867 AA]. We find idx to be -0.09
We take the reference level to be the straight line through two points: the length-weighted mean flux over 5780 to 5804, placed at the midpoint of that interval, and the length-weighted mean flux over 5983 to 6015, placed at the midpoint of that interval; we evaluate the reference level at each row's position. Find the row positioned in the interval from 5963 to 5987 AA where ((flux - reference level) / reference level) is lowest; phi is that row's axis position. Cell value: 5986.63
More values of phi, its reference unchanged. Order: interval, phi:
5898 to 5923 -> 5905.85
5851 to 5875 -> 5859.79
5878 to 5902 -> 5893.62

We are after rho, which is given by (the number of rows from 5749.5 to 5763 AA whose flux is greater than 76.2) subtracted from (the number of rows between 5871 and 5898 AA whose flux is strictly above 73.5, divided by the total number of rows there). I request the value -8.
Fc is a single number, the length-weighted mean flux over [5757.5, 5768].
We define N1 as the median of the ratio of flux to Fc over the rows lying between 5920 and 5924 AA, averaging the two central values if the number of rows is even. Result 0.99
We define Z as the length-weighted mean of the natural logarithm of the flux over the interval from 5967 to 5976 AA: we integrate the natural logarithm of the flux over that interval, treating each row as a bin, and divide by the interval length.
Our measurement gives 4.36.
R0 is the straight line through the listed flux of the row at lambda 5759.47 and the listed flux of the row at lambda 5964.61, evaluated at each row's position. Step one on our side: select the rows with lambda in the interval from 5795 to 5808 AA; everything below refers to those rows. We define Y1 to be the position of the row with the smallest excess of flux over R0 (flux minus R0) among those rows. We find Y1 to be 5800.73 AA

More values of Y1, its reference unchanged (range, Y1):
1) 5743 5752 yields 5744.90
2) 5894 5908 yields 5897.70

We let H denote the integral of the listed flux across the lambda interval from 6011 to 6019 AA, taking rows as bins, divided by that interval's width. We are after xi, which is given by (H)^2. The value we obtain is 4750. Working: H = 69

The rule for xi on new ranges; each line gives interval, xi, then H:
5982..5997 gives 5342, 73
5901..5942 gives 5875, 77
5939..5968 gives 5895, 77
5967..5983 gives 6511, 81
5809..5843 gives 6280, 79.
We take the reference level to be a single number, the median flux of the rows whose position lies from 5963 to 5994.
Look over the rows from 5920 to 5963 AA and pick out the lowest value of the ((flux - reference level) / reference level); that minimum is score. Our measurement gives -0.36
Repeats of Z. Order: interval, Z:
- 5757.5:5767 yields 4.34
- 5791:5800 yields 4.42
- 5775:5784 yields 4.30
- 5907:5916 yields 4.34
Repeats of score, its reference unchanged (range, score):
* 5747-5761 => -0.09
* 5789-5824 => -0.21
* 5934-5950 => -0.16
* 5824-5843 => -0.24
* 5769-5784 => -0.16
